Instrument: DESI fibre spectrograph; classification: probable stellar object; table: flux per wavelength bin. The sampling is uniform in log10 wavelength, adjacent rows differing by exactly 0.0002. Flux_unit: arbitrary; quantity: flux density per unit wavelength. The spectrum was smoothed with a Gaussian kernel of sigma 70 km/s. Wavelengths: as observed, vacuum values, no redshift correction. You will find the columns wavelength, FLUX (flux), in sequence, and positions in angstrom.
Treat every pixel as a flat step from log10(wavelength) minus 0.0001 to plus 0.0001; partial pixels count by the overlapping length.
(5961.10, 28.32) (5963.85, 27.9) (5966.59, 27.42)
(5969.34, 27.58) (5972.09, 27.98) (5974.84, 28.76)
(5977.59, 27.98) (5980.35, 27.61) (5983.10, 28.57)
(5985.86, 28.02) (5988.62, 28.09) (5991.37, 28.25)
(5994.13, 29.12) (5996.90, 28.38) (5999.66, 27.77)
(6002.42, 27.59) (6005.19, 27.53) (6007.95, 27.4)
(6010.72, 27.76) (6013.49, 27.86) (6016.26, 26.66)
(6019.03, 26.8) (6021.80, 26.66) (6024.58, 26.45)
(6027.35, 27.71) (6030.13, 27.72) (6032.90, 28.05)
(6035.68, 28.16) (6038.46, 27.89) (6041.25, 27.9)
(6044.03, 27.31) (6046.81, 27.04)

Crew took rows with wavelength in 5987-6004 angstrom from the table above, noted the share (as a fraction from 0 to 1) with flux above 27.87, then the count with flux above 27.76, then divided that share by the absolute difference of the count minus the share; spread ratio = 0.15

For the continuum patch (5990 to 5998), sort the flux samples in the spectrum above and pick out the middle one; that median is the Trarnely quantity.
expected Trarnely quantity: 28.4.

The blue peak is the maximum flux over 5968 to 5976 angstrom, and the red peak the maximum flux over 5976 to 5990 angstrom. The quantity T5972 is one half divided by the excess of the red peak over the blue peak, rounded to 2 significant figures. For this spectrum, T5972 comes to -2.6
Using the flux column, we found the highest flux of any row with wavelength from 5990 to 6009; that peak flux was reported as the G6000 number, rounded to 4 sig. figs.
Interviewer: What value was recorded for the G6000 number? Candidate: 29.12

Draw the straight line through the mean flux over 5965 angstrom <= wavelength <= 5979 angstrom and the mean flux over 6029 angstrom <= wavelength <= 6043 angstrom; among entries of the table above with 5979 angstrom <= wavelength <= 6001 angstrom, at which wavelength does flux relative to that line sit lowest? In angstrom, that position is 5980.35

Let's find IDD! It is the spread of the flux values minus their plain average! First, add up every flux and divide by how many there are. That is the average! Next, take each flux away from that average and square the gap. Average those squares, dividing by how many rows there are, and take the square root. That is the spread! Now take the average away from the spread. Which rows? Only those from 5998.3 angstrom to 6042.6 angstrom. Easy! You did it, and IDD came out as -27.0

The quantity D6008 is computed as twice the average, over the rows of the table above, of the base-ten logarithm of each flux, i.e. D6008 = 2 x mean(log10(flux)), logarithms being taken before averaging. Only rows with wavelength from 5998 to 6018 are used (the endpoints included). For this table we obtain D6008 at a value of 2.879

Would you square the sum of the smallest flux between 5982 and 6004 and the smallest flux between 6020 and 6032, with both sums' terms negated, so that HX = 2920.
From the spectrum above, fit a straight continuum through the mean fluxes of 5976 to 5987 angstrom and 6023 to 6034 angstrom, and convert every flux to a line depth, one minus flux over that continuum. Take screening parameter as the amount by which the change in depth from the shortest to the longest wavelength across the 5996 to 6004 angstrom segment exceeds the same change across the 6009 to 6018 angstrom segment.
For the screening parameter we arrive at -0.01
